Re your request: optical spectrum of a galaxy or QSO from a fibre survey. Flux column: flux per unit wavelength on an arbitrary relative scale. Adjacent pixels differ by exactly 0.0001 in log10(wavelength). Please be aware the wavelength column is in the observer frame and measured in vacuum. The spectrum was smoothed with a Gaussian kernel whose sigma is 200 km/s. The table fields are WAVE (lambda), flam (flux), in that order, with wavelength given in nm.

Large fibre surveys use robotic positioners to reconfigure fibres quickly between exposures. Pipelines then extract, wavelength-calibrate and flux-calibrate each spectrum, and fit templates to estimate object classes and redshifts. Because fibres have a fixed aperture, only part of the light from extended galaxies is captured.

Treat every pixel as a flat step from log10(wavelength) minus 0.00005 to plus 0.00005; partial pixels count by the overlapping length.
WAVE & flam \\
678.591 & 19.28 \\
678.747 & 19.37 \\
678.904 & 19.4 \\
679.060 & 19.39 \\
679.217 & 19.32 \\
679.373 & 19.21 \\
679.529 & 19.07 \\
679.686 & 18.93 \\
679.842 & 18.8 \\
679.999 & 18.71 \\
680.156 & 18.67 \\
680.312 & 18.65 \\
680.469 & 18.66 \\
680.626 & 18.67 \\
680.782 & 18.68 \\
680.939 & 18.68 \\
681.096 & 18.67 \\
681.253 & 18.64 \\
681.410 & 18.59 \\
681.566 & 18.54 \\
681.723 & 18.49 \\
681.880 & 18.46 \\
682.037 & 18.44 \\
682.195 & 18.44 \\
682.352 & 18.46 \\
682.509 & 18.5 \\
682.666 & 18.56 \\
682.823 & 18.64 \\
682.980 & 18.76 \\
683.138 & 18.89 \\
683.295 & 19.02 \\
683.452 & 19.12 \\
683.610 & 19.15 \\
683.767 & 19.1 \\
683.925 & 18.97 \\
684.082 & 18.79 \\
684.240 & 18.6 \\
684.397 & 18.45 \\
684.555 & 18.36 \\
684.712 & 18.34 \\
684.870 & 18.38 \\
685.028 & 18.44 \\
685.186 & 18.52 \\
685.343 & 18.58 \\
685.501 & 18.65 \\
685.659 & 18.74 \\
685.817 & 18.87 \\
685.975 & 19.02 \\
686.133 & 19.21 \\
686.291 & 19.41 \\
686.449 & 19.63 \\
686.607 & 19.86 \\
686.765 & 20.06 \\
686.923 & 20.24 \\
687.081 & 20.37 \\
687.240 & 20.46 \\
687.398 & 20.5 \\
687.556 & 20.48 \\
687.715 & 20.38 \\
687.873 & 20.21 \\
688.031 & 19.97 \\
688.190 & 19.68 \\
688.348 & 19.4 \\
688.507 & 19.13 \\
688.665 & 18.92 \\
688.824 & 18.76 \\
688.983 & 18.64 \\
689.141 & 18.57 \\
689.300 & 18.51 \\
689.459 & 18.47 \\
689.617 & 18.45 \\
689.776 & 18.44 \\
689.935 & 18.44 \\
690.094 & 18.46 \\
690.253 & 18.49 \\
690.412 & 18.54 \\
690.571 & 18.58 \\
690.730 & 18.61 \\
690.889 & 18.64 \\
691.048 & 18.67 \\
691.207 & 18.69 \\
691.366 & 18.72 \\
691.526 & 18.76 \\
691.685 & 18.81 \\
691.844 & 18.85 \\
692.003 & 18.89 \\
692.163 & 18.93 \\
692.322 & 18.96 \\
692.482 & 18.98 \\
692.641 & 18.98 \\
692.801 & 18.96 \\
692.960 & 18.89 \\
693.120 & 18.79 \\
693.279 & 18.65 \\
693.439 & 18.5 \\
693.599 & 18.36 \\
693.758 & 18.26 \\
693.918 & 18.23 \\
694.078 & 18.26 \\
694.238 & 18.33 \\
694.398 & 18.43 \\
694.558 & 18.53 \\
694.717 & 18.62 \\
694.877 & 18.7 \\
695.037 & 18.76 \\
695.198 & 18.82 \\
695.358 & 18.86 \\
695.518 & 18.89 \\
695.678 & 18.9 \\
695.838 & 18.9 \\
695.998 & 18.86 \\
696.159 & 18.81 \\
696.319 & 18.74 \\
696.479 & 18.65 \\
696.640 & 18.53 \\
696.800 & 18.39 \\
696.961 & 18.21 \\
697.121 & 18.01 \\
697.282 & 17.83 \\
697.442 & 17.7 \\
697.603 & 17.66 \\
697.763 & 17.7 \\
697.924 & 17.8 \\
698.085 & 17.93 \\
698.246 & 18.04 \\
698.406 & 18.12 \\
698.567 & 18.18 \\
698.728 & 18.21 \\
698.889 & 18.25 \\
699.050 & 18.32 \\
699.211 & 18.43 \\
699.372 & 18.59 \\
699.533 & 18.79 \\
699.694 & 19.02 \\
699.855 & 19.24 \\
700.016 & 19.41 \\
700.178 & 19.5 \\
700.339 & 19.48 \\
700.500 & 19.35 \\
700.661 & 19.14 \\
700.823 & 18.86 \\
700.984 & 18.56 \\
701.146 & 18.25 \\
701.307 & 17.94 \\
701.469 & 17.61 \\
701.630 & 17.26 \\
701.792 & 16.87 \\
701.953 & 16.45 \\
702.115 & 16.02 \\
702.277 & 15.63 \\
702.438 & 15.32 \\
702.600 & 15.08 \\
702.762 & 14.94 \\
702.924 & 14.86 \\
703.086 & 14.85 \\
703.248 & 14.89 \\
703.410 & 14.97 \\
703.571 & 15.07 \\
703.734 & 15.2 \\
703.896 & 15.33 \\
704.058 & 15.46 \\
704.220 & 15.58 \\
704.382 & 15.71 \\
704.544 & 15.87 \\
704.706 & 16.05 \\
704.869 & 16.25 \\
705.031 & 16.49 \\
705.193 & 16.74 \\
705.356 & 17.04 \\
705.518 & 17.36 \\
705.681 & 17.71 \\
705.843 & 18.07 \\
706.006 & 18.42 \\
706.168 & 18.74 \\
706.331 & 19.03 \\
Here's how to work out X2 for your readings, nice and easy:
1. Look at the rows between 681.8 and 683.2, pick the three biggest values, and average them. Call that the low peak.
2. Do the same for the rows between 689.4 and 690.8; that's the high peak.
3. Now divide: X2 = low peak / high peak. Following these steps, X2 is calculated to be 1.01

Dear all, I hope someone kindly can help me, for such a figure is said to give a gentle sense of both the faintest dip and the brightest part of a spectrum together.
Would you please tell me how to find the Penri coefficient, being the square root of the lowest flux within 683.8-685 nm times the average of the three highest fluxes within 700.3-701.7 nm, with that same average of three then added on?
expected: 38.1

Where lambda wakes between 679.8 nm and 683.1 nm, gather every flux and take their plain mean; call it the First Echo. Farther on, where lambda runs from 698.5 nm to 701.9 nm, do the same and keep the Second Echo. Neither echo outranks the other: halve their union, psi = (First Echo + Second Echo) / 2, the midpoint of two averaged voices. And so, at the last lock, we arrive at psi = 18.6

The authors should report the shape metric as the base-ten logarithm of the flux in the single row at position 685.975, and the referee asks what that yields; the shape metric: 1.28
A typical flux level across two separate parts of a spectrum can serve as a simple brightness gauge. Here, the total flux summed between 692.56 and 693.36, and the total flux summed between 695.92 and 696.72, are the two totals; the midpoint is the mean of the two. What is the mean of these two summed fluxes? 94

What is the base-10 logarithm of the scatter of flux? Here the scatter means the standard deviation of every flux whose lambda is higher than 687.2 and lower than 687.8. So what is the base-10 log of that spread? -1.3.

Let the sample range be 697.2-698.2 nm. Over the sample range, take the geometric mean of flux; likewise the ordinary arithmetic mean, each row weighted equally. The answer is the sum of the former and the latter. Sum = 36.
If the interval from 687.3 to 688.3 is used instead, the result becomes 40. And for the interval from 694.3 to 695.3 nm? 37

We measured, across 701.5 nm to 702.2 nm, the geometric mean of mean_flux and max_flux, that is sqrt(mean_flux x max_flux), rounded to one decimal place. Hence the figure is 17.0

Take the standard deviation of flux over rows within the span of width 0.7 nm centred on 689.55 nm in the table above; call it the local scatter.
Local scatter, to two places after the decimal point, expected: 0.03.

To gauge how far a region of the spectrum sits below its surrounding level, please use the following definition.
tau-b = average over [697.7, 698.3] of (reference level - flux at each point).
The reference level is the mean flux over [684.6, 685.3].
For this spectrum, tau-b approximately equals 0.6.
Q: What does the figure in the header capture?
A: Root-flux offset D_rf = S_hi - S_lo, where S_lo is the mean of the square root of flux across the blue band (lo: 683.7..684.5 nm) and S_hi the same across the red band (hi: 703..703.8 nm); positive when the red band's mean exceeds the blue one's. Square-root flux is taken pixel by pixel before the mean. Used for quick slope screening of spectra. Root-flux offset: -0.46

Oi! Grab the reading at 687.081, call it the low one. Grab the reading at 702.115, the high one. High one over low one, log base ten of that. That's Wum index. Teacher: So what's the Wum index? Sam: -0.10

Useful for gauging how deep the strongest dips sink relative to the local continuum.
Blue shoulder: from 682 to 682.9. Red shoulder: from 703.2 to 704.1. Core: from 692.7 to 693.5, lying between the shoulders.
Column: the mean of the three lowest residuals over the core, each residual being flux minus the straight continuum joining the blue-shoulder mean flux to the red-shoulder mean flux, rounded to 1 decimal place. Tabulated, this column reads 1.9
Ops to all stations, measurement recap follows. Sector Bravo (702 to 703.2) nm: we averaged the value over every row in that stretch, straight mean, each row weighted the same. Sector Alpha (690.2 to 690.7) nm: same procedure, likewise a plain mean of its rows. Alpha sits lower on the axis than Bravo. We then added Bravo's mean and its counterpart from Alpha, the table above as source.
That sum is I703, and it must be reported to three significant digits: 33.8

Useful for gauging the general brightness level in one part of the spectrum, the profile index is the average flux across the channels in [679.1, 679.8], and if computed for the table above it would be 19.1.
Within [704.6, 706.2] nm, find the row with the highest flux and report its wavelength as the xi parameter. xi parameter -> 706.168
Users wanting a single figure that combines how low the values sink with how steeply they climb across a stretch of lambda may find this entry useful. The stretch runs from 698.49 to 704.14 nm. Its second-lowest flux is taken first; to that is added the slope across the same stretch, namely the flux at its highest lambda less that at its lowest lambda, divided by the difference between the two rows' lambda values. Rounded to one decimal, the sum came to 14.4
